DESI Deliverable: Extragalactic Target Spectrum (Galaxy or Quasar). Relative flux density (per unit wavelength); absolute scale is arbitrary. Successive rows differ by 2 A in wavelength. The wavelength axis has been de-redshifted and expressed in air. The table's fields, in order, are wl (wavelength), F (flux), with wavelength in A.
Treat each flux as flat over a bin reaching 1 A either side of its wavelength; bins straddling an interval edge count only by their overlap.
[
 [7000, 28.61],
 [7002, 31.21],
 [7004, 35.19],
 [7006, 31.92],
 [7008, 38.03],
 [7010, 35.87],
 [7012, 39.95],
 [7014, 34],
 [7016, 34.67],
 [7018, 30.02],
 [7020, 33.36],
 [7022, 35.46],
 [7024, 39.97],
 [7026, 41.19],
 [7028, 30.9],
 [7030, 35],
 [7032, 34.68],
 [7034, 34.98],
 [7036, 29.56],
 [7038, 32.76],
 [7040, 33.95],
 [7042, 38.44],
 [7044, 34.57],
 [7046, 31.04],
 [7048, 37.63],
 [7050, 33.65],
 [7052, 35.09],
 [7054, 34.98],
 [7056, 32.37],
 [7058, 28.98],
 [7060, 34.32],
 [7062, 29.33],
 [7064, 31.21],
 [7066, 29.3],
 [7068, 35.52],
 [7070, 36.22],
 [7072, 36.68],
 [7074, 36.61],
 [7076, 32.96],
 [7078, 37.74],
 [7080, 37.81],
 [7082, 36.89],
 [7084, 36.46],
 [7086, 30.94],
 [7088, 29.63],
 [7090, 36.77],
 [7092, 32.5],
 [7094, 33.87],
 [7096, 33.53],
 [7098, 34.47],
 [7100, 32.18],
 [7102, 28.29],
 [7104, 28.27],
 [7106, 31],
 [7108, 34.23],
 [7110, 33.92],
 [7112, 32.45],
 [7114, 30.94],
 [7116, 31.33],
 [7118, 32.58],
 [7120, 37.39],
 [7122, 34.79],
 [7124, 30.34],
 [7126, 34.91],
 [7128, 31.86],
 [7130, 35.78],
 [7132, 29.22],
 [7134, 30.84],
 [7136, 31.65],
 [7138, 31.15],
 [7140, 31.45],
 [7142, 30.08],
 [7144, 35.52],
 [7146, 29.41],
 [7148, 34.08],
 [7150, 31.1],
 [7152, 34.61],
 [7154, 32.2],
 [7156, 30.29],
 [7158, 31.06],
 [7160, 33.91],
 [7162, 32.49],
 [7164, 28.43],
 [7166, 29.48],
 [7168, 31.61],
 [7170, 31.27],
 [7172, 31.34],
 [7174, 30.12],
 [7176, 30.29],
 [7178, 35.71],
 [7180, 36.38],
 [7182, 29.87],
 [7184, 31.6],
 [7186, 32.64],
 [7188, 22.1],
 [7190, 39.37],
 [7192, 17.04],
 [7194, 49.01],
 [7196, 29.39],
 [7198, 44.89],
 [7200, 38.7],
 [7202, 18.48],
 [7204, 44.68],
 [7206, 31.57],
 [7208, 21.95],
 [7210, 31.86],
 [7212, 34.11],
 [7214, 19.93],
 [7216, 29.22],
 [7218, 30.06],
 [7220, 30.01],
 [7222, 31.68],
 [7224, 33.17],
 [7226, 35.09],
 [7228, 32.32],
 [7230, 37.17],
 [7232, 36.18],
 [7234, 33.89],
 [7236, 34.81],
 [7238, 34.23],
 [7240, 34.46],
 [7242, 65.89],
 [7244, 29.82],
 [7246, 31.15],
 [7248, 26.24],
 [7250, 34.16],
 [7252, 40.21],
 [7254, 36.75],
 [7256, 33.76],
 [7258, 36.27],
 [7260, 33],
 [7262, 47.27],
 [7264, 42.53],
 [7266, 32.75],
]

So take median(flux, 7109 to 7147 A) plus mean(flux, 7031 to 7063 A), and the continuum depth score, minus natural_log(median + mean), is -4.18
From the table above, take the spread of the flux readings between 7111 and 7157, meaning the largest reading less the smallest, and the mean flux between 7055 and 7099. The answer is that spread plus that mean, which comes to 42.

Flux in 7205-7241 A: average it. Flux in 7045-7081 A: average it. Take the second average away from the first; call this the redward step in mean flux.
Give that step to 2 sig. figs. -2.2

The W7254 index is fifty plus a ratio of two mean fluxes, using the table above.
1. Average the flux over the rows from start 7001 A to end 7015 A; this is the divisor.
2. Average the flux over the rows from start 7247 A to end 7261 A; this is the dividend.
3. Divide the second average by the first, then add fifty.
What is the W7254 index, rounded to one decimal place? 51.0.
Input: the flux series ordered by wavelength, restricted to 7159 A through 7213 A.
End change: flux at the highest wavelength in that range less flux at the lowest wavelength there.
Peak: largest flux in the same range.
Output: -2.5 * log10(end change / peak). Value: 6.0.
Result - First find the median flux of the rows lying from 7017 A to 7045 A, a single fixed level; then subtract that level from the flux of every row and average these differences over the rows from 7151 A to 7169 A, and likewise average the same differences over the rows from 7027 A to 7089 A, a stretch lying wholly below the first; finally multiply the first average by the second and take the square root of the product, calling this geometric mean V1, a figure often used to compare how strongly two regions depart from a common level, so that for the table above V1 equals 1.5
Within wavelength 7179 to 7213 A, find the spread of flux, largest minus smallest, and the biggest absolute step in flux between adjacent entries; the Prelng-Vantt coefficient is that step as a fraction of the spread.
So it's 1.00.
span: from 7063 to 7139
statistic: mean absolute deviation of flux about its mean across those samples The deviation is 2.4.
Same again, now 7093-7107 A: 2.1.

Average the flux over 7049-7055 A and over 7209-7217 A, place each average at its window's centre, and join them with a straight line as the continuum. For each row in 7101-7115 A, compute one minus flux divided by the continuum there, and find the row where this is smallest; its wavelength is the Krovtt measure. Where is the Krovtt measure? 7108 A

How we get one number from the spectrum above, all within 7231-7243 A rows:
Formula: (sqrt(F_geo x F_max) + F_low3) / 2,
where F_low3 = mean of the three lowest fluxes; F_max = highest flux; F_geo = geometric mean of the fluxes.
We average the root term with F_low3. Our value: 42.3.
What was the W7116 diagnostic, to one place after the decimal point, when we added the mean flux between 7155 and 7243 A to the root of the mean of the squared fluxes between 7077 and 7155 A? 65.9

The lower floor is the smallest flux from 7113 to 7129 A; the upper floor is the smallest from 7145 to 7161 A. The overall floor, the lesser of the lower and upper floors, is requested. 29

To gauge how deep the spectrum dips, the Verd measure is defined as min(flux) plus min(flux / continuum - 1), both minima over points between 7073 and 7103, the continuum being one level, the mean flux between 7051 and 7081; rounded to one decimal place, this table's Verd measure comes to 28.1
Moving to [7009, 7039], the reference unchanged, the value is 29.4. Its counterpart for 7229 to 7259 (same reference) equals 26.0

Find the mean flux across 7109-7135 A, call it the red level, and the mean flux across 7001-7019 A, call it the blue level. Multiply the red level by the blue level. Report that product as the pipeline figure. 1133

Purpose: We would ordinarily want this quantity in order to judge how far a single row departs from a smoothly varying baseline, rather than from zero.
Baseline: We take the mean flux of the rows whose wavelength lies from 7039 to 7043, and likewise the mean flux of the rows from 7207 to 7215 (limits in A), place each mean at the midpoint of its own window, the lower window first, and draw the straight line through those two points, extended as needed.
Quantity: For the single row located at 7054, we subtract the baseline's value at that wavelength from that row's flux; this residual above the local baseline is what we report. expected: -0.5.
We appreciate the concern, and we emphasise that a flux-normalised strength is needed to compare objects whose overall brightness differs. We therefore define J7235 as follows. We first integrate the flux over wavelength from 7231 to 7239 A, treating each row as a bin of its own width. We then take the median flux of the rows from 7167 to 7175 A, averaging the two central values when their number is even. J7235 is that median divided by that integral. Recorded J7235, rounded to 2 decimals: 0.11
